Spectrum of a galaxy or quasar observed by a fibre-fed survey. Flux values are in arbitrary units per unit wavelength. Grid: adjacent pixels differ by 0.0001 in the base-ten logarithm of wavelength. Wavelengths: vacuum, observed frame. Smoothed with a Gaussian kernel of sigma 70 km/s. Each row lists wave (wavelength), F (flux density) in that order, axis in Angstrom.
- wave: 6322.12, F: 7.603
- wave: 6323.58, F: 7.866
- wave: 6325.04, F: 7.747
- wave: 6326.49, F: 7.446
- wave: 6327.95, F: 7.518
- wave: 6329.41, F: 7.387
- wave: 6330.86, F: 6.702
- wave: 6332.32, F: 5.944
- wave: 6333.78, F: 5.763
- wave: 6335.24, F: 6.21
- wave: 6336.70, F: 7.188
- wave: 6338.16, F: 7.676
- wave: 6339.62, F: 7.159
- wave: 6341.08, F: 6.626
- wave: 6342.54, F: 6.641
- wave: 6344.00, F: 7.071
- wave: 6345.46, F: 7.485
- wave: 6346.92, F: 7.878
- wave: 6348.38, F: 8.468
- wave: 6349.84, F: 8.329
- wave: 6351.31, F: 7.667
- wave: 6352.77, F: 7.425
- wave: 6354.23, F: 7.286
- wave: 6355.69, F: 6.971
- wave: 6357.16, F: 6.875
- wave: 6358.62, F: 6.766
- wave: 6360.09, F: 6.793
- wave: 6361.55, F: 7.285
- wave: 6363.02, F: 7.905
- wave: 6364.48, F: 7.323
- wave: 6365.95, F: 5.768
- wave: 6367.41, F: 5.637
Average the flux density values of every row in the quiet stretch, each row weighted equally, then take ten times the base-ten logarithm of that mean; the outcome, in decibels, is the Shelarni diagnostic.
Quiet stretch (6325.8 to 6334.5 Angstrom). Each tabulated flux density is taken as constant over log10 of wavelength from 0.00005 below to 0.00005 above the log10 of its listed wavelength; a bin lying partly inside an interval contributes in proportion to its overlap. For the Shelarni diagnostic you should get 8.3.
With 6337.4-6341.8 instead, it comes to 8.5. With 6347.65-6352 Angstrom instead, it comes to 9.1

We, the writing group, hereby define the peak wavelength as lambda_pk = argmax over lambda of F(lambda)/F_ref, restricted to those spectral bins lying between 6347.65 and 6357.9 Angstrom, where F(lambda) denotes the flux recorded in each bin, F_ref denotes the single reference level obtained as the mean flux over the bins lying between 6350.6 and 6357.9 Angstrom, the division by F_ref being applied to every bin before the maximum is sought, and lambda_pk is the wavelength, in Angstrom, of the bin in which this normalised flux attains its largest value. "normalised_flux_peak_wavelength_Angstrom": 6348.38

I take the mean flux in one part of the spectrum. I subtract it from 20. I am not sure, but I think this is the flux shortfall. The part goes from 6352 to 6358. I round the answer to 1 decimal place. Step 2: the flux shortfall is 12.9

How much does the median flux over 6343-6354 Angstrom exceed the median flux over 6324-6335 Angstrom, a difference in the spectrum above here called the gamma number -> 0.280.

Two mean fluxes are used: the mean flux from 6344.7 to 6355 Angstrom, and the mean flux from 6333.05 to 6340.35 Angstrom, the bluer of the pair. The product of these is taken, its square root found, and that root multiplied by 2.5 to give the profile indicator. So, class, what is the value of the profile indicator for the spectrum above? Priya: 18.2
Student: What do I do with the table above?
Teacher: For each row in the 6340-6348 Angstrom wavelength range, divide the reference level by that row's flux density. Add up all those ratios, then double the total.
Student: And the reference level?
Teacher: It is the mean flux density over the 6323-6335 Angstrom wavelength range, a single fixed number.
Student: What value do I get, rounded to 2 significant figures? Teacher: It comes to 9.9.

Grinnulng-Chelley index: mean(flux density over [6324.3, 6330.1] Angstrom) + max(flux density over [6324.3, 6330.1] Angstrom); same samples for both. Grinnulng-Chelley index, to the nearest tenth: 15.3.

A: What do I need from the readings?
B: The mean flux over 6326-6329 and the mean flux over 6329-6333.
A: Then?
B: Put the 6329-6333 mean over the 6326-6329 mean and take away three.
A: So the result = -2.11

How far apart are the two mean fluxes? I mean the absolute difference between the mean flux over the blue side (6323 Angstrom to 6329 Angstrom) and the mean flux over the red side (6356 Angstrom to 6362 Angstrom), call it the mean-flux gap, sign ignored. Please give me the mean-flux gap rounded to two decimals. 0.71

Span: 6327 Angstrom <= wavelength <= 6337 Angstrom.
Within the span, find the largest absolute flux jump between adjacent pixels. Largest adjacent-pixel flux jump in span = 1.0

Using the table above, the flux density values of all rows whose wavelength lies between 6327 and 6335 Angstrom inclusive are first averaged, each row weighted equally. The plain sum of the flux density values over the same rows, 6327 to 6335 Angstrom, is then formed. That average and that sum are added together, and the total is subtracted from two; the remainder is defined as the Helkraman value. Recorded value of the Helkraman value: -38.0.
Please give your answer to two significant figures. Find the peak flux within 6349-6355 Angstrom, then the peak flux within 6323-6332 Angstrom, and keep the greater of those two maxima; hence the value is 8.3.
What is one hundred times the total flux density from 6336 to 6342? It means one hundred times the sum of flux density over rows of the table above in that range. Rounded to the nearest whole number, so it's 2865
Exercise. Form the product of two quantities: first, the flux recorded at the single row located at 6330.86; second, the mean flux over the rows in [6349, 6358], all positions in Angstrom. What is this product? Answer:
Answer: 50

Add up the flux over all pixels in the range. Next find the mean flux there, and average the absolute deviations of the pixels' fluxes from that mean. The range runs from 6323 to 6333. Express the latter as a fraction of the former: 0.0102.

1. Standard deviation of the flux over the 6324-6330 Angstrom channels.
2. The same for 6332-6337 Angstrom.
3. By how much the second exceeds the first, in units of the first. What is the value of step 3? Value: 3.0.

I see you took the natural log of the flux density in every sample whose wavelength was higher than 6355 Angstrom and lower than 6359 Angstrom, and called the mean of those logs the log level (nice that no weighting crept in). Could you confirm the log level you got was 1.93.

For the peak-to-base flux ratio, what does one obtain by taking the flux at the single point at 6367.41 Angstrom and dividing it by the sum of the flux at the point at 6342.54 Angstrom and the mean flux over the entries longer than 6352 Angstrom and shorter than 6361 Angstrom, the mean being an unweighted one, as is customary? 0.41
